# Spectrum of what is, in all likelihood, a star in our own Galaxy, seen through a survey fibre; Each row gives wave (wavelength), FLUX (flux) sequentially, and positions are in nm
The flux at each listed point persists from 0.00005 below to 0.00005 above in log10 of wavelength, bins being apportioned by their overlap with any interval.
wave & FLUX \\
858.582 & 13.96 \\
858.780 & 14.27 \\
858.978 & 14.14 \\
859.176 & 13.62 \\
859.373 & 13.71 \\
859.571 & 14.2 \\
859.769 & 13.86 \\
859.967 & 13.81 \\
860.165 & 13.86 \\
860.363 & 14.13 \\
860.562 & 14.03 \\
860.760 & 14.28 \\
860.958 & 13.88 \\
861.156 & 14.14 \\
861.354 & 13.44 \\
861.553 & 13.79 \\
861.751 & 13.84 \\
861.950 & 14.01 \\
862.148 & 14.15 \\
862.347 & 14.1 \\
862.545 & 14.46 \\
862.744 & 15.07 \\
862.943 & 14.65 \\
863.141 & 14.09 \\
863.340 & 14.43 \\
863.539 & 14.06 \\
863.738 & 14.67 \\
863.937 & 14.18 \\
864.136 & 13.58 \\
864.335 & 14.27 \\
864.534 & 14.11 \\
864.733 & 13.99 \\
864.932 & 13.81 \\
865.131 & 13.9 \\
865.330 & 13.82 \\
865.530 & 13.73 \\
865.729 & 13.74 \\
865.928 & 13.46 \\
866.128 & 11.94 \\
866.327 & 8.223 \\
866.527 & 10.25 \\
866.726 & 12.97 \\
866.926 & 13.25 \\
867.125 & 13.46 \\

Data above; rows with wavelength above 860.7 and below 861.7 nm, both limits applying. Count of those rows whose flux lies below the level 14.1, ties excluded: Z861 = 3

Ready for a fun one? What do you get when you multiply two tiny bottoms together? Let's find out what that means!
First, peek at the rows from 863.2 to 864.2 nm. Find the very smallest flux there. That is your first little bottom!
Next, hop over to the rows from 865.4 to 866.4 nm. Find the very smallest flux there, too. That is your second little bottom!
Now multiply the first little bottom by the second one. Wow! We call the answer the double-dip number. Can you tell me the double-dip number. 112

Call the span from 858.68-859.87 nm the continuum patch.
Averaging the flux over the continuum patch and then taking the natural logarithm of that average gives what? 2.64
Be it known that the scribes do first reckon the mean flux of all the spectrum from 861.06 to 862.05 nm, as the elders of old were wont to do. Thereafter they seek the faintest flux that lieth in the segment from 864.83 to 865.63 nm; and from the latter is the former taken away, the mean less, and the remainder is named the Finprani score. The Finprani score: -0.1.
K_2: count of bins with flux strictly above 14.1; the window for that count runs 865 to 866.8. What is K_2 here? 0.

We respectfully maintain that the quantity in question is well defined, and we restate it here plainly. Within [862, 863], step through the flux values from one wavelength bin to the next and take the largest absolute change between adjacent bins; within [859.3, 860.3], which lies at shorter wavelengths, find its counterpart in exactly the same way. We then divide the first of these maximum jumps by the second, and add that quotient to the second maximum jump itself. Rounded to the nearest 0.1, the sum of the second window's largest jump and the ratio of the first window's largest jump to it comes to 1.7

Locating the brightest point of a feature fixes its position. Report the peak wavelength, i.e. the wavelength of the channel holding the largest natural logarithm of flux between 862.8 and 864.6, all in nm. 863.738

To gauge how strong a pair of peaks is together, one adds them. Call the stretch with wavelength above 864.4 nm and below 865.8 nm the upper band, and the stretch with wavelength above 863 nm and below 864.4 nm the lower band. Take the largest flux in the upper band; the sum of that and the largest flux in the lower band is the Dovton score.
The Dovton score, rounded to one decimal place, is 28.8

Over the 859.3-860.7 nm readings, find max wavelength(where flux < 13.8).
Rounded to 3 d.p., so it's 859.373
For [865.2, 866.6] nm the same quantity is 866.527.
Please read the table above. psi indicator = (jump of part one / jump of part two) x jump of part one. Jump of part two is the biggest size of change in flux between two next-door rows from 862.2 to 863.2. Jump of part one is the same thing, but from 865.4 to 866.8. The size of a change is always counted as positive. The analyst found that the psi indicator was 22.6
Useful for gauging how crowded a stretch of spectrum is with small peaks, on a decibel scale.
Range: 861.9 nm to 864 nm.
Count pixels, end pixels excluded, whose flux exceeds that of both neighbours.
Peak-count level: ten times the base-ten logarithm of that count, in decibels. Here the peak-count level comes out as 6.0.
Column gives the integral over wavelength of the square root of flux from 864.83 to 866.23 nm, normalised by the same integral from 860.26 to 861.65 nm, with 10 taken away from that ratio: -9.01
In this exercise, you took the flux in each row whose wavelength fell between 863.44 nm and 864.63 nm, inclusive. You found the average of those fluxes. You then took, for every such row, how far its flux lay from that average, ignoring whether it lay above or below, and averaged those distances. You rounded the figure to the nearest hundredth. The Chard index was 0.23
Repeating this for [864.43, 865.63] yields 0.11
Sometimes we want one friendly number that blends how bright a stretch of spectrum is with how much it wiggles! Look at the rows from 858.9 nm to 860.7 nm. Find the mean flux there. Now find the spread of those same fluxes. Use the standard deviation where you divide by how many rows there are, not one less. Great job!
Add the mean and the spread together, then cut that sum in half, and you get 7.06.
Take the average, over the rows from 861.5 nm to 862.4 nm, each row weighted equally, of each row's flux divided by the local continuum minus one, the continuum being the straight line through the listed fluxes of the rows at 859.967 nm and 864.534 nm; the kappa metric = 0.003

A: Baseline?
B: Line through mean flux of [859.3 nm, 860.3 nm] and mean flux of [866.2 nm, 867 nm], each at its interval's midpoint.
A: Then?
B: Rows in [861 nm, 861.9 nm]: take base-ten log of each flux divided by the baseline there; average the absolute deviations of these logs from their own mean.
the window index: 0.0064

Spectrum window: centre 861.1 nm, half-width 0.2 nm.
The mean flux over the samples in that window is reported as 14.0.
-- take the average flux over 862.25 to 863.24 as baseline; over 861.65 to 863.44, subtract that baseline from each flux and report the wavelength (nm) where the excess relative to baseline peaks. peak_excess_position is 862.744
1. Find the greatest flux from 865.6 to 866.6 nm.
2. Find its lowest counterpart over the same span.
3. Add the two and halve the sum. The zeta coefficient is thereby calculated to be 10.98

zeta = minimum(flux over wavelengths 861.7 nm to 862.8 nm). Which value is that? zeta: 13.84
